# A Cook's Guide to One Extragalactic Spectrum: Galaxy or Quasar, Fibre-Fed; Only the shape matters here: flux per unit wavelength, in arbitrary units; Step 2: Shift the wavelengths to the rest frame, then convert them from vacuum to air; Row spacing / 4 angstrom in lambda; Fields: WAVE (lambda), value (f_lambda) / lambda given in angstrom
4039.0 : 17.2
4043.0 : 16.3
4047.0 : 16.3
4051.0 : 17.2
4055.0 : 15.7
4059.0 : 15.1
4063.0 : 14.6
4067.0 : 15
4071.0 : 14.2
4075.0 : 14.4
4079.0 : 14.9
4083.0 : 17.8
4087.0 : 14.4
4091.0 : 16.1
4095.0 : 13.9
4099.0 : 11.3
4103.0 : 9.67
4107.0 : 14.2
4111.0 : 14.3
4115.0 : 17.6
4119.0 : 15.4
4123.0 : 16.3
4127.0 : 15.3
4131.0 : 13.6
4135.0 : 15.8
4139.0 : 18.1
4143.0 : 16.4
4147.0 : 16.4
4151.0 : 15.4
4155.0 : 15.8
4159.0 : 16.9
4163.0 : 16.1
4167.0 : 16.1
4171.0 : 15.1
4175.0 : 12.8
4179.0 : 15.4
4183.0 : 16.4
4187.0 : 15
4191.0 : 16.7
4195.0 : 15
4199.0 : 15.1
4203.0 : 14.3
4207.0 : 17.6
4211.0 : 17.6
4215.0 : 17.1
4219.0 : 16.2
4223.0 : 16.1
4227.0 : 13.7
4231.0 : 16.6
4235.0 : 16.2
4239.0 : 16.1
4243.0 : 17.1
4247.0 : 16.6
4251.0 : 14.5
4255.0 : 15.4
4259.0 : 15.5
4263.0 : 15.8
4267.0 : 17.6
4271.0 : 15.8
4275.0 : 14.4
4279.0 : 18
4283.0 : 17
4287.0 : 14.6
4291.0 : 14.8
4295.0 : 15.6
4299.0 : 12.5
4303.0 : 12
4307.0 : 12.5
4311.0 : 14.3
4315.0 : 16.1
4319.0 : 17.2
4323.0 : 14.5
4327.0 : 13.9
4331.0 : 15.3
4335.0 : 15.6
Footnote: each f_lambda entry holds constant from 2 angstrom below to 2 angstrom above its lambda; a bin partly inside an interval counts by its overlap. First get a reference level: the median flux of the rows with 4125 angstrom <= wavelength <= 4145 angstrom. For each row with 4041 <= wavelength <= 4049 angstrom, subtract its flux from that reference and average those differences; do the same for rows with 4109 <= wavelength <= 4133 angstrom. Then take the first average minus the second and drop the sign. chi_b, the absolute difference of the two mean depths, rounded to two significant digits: 0.88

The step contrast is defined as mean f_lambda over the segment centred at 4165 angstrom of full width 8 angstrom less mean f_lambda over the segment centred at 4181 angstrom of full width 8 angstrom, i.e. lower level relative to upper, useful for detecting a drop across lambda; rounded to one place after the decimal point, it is 0.2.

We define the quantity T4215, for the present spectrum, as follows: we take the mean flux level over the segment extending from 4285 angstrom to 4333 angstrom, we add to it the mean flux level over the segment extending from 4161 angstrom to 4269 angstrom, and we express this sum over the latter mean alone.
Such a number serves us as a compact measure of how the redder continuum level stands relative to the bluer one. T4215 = 1.91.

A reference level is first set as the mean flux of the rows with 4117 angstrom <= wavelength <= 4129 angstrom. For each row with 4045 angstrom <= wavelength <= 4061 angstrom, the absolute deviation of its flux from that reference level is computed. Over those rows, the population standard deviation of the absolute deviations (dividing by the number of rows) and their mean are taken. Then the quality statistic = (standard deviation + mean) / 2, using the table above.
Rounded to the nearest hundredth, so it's 0.62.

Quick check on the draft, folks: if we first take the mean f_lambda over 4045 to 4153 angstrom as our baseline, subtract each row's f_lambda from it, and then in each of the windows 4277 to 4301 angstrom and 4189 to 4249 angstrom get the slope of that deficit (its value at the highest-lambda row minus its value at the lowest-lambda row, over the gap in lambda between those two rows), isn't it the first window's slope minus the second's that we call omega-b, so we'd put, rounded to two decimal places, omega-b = 0.27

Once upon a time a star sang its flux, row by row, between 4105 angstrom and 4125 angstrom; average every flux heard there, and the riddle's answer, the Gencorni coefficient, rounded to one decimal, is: 15.6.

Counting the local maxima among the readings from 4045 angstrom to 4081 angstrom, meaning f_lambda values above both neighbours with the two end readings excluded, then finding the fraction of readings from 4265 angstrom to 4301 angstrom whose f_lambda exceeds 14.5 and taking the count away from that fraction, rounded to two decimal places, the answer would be -1.22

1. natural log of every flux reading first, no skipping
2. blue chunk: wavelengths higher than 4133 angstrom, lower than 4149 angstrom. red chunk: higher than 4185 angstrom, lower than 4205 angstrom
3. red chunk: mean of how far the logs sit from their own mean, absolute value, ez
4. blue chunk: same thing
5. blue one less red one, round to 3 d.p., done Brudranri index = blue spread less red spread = 0.004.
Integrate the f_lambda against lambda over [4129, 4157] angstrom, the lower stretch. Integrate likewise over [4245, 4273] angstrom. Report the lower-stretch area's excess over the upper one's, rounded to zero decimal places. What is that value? 1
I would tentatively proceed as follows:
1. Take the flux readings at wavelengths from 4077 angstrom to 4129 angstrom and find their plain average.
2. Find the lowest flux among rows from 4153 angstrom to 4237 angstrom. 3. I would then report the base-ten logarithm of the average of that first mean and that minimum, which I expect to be 1.14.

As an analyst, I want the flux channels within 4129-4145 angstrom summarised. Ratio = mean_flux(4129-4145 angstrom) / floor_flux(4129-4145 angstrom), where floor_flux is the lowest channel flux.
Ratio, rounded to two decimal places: 1.17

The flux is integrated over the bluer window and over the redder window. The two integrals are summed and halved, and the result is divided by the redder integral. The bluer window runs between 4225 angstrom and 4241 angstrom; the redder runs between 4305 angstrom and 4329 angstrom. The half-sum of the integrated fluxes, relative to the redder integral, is 0.85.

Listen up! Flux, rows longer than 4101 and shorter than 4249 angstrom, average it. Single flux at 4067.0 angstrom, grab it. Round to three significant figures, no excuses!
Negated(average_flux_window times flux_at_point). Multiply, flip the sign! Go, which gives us -235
